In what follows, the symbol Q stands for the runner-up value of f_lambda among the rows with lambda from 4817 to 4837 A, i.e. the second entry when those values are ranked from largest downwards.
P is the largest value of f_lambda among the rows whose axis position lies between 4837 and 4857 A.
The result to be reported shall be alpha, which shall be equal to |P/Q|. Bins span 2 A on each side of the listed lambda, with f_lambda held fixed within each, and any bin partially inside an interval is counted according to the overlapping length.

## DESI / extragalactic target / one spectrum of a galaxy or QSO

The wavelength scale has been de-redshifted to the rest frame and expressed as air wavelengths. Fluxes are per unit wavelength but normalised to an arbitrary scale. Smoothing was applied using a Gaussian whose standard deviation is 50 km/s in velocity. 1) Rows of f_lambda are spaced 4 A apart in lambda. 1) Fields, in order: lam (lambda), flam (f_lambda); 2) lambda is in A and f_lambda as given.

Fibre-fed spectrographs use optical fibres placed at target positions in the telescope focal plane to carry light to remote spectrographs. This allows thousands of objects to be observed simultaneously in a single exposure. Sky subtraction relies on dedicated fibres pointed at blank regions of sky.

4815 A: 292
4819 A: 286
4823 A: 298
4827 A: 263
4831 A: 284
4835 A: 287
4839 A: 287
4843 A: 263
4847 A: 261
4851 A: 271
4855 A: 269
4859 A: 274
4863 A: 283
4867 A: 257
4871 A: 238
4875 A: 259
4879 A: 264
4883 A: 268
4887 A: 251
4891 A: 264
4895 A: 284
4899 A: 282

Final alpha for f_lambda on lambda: 1.00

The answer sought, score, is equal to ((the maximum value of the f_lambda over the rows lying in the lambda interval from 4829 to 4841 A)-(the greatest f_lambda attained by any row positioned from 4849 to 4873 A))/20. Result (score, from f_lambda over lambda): 0.2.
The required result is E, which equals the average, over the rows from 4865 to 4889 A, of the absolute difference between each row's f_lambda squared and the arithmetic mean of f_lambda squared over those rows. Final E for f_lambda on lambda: 3929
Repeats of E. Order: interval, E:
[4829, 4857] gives 5400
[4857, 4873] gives 8118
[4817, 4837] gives 4556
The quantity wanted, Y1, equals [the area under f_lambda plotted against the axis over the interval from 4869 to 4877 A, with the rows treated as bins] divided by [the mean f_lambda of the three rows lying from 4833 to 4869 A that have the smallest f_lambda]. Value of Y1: 8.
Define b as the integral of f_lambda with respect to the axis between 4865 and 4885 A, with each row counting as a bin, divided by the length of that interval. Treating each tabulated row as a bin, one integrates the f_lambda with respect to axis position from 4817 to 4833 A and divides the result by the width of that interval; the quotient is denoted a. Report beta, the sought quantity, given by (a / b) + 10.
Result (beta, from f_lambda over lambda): 11.10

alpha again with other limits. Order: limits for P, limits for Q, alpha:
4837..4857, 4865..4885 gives 1.09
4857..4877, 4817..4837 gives 0.99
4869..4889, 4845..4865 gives 0.98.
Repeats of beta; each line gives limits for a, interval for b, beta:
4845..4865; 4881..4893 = 11.04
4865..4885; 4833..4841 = 10.90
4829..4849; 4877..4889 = 11.06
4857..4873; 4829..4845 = 10.94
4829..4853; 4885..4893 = 11.07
